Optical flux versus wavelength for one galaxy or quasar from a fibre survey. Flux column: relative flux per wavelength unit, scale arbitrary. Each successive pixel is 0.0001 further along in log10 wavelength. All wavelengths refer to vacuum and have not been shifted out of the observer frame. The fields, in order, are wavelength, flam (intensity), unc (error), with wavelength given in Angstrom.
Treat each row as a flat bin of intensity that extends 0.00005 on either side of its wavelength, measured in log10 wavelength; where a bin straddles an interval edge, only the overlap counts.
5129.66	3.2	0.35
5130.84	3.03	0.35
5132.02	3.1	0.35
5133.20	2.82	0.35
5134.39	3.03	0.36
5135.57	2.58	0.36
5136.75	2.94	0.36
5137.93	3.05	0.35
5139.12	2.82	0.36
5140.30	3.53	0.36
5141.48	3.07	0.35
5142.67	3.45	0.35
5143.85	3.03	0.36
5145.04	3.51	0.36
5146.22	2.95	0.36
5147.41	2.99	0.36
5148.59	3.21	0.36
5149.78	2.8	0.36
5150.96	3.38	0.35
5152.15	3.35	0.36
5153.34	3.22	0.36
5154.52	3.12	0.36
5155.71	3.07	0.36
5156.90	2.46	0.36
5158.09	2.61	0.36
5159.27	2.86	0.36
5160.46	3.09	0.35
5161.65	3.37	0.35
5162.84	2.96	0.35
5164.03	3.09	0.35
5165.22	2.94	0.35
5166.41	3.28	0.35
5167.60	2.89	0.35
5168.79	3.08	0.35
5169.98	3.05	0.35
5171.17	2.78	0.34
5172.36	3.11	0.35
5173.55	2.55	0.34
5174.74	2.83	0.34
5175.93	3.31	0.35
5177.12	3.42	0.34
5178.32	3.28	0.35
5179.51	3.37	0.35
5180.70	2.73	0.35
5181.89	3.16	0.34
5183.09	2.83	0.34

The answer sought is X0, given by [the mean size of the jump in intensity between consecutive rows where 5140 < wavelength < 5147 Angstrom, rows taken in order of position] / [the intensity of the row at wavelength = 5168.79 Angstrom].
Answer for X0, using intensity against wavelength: 0.149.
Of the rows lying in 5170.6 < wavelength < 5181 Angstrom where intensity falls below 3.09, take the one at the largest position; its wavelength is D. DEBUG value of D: 5180.70 Angstrom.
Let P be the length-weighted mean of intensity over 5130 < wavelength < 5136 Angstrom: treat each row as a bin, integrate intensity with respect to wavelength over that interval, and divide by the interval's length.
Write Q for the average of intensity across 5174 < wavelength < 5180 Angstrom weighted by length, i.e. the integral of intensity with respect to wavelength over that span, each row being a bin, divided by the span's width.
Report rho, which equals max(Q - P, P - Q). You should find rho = 0.29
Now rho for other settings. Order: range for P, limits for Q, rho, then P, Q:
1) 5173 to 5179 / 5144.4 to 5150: 0.02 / 3.09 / 3.11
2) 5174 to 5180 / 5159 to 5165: 0.15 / 3.22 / 3.07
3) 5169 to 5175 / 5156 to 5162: 0.01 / 2.88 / 2.87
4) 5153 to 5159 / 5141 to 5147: 0.31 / 2.88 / 3.19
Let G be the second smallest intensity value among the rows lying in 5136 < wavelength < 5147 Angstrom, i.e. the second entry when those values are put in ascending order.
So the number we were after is 2.94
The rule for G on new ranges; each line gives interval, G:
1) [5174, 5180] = 3.28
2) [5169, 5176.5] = 2.78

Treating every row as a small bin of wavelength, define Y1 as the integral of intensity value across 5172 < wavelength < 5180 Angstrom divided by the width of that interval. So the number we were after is 3.12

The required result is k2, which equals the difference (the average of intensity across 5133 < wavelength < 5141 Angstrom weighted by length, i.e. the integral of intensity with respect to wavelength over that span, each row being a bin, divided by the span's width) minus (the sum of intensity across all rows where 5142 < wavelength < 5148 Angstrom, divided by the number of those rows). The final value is -0.21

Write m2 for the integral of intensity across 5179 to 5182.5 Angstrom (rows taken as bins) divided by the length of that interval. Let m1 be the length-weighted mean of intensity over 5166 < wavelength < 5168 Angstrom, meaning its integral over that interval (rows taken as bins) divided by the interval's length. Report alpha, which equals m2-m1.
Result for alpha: -0.01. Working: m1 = 3.09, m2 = 3.08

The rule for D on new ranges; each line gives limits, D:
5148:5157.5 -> 5156.90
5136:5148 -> 5147.41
